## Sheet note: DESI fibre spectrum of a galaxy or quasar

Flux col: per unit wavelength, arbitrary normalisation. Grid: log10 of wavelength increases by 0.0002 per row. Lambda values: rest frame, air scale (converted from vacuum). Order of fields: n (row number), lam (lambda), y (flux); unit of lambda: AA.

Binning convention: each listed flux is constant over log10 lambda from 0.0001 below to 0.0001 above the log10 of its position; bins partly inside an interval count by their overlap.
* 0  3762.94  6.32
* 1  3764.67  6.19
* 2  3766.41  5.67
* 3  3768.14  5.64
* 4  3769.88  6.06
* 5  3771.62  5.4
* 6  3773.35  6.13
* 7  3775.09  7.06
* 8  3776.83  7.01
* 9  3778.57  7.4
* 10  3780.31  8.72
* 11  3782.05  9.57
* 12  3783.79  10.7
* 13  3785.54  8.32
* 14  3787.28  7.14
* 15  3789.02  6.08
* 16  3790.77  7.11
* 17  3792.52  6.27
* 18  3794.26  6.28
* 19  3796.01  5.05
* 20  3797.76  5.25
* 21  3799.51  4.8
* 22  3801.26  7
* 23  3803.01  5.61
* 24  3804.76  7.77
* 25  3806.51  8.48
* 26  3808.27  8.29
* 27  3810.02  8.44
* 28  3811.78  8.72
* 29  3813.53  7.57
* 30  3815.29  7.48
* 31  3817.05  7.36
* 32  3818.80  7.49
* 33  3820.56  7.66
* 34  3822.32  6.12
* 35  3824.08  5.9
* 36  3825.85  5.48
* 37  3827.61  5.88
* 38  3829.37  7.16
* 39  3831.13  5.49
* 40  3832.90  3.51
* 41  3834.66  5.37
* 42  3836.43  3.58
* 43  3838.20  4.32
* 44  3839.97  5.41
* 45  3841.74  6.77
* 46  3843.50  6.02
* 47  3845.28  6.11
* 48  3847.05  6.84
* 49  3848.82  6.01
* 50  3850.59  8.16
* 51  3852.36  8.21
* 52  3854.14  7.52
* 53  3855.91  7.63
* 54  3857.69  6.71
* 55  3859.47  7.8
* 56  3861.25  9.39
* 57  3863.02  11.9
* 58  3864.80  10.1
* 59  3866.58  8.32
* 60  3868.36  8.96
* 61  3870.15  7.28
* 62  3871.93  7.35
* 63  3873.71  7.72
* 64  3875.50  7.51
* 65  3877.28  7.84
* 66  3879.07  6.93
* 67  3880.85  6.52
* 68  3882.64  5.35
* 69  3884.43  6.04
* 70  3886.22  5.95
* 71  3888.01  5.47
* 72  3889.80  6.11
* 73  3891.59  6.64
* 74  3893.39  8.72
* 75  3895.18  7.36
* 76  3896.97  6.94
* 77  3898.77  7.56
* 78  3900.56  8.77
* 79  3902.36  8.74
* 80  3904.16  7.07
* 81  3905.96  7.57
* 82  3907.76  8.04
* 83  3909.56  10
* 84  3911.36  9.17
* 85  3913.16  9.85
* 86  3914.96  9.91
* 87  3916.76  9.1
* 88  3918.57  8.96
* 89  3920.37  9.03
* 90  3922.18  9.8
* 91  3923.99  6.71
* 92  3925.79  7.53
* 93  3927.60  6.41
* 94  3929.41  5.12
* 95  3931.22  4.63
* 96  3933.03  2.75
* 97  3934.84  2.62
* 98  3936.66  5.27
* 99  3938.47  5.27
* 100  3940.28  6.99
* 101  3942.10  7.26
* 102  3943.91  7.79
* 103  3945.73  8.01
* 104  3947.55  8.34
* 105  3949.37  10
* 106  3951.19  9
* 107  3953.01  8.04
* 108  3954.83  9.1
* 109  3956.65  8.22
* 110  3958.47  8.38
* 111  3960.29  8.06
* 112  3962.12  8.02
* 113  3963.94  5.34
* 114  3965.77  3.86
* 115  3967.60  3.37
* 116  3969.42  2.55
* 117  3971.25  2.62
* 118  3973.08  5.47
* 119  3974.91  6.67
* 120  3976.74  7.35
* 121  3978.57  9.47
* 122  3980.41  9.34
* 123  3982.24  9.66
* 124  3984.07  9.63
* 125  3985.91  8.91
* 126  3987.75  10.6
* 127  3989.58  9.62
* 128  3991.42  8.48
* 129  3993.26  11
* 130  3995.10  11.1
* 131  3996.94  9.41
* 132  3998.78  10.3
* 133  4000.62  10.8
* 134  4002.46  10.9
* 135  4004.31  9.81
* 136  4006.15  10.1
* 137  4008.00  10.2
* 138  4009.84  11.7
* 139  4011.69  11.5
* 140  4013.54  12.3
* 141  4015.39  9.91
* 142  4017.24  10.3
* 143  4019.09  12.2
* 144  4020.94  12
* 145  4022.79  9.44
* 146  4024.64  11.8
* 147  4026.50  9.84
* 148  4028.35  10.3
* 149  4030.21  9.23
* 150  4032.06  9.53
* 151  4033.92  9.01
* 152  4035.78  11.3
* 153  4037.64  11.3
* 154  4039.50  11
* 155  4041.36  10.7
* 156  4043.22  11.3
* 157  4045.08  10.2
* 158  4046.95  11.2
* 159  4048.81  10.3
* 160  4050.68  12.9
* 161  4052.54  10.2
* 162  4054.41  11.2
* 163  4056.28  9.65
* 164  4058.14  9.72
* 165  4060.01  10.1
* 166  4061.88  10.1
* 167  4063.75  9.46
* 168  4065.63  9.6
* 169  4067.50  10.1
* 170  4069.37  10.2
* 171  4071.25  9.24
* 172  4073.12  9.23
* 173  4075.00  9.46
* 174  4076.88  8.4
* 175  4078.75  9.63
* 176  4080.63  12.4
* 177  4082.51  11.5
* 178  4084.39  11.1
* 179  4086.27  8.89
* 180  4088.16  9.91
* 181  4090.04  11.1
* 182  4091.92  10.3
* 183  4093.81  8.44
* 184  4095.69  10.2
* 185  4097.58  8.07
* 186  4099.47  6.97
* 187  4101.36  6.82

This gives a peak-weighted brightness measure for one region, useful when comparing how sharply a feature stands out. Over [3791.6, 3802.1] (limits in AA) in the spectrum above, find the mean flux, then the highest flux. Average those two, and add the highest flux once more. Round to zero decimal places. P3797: 13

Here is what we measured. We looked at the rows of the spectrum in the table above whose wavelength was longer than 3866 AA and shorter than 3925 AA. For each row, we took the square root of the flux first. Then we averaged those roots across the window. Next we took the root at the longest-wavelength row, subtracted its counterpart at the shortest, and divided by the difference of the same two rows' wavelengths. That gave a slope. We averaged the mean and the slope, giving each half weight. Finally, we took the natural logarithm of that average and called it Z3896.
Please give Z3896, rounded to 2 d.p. 0.33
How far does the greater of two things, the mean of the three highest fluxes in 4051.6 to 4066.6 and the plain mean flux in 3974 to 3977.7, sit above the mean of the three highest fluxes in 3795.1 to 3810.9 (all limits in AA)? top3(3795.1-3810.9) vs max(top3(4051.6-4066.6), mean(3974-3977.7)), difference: 2.1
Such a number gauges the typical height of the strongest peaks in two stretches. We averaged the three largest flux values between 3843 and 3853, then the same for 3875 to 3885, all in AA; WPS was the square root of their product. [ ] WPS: 7.6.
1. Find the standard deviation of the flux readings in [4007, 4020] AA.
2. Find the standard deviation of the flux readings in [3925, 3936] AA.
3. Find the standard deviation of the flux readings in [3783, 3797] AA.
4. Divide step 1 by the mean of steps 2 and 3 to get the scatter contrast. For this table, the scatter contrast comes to 0.54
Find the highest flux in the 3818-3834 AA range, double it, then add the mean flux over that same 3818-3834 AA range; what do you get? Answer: 21.4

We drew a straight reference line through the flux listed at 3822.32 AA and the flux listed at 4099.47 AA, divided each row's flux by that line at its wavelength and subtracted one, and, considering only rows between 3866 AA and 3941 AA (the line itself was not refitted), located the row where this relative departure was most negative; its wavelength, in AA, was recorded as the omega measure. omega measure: 3934.84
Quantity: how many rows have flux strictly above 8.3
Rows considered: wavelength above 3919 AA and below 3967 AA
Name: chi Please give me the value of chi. 7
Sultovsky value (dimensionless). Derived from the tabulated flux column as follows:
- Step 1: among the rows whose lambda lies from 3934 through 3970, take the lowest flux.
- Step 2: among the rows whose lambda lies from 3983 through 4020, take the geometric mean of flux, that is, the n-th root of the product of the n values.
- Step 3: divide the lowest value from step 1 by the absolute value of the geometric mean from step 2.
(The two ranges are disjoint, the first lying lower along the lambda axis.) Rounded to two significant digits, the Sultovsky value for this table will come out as 0.25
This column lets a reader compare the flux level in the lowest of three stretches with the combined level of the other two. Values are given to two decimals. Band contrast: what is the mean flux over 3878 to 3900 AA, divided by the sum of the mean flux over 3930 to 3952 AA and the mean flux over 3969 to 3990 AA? 0.47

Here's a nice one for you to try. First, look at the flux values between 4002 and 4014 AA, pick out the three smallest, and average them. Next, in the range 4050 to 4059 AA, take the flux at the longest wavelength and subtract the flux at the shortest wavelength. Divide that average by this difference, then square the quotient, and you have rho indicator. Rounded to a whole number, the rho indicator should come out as 10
